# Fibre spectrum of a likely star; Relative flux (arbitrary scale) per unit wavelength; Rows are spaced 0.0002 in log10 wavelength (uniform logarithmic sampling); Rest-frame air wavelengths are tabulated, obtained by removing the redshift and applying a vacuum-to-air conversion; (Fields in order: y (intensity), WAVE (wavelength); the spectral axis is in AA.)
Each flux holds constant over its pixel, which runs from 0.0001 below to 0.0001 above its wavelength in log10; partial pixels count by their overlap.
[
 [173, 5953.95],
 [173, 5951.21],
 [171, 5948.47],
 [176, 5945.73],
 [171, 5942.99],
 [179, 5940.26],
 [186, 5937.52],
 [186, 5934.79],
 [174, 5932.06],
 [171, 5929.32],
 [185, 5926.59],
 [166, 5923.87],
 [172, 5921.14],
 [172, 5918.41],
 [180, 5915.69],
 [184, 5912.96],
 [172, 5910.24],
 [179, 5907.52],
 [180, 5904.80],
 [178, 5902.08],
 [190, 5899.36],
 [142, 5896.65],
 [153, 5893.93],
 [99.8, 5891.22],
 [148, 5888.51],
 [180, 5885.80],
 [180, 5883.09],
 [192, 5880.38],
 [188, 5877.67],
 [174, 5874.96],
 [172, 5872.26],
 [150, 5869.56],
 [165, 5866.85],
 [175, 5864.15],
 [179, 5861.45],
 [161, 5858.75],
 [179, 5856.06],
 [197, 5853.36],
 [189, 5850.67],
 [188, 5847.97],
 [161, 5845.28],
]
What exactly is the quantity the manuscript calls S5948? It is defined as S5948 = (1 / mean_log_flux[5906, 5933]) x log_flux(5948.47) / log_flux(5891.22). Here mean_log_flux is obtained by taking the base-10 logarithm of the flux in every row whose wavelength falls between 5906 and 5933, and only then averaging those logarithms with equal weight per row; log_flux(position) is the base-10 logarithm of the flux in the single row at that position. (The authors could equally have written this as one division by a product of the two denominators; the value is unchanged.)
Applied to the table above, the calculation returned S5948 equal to 0.498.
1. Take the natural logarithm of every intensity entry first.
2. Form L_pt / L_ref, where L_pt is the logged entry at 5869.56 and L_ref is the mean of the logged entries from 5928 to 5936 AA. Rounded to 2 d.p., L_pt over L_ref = 0.97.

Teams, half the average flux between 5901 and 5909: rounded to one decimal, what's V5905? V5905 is 89.5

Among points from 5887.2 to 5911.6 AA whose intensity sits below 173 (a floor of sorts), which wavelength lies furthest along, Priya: 5910.24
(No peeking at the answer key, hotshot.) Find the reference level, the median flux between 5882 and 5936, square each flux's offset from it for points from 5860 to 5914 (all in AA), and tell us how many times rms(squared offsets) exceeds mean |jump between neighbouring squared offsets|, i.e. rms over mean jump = 1.7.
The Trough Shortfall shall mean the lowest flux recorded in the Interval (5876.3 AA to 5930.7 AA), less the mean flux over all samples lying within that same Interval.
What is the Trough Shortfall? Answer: -71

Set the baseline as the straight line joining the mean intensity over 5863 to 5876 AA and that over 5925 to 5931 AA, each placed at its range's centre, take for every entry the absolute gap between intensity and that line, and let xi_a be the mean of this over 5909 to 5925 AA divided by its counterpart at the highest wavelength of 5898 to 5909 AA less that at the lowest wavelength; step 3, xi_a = -0.5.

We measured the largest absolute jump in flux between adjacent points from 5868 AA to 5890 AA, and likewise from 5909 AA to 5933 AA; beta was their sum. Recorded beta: 51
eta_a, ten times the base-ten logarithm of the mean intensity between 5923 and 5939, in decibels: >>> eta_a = 22.5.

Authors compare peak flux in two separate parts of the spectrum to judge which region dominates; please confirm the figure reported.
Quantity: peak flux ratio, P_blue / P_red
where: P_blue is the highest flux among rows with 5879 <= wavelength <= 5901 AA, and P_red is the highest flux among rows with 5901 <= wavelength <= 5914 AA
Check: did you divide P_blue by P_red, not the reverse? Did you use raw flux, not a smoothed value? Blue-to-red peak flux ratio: 1.04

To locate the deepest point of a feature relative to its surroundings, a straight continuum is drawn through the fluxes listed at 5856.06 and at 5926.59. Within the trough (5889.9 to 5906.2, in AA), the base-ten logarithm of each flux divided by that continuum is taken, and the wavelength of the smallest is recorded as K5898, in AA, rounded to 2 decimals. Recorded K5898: 5891.22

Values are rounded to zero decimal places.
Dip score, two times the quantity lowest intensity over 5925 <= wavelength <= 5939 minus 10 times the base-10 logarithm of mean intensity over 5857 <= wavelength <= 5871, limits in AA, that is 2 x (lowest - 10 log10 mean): 298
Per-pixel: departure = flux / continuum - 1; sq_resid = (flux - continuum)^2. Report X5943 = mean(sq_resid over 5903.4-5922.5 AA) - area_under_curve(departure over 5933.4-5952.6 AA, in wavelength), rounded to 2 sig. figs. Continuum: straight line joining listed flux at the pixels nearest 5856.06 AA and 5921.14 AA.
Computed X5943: 35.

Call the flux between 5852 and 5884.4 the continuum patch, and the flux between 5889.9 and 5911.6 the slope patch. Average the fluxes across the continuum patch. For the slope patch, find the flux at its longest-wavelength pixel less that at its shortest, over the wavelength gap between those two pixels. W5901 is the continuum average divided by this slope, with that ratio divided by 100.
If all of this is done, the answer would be 0.5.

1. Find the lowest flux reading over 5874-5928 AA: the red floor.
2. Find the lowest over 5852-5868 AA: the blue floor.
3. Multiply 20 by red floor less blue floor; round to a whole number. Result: -1224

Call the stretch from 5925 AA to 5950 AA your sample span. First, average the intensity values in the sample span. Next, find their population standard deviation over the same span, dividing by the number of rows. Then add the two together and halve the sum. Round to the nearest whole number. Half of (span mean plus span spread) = 92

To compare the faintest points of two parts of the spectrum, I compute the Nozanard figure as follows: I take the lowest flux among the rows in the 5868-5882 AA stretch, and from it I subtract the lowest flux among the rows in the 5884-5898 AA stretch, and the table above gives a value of 50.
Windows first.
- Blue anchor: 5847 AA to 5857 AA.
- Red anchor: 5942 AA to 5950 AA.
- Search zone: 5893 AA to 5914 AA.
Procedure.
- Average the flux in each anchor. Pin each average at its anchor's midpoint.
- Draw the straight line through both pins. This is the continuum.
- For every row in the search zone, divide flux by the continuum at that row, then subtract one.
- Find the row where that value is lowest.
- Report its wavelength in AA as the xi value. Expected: 5896.65 AA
